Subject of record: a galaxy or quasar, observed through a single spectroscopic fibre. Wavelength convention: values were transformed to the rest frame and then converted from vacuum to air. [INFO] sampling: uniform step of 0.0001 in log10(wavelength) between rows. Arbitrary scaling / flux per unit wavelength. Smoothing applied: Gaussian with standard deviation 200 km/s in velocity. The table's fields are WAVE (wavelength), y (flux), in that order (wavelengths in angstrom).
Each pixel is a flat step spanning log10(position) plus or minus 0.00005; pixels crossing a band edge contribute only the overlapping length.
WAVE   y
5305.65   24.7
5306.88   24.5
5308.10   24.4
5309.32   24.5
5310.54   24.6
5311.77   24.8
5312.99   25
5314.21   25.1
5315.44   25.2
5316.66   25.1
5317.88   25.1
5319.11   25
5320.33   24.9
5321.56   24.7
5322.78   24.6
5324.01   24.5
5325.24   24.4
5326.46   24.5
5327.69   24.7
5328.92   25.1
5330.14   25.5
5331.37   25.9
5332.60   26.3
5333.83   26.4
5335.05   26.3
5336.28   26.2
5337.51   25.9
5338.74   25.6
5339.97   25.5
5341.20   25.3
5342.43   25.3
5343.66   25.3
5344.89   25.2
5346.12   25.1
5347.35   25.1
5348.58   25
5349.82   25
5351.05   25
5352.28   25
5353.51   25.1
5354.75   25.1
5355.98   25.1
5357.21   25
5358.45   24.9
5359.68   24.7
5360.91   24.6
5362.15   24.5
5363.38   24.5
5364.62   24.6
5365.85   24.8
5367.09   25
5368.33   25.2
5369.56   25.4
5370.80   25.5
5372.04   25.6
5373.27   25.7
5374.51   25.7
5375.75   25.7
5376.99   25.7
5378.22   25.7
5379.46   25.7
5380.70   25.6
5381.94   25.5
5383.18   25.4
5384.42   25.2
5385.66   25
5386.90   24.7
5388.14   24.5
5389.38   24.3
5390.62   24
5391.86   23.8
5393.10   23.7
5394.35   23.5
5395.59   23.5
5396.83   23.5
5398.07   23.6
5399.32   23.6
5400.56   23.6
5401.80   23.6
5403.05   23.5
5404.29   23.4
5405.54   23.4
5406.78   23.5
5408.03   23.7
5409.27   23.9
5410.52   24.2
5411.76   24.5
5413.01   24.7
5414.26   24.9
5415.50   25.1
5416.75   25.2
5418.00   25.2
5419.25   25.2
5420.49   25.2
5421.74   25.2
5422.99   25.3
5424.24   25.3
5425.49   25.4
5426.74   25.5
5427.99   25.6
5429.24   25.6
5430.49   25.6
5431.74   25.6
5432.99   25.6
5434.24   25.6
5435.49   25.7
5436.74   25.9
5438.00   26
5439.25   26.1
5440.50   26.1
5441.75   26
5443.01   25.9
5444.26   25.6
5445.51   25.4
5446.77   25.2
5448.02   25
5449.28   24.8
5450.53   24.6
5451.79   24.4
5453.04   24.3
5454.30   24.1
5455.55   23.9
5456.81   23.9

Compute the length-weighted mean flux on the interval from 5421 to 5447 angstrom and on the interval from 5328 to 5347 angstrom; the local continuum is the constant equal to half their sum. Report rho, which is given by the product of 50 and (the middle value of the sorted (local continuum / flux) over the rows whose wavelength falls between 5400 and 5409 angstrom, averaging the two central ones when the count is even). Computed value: 54.5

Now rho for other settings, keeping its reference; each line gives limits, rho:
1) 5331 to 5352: 50.7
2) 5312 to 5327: 51.4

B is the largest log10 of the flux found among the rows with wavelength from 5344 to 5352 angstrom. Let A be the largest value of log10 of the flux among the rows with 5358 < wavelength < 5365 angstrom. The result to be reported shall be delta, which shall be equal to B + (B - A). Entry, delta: 1.407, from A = 1.40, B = 1.40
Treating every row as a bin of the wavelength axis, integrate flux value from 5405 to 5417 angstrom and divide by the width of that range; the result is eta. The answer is 24.3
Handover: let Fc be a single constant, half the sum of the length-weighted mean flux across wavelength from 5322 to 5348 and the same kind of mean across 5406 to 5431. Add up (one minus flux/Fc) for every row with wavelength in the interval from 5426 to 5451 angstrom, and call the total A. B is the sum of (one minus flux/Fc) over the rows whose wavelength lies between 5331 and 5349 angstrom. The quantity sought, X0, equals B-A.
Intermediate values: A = -0.34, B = -0.29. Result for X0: 0.05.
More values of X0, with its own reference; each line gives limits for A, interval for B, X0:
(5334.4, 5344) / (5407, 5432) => 0.25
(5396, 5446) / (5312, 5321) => -0.35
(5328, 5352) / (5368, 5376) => 0.18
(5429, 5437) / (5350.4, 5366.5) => 0.30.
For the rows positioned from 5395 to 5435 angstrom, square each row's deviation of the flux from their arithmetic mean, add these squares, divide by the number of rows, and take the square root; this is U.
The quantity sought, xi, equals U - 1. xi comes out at -0.14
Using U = 0.86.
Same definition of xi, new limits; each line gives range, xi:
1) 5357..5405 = -0.19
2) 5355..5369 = -0.76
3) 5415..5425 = -0.94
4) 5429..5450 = -0.64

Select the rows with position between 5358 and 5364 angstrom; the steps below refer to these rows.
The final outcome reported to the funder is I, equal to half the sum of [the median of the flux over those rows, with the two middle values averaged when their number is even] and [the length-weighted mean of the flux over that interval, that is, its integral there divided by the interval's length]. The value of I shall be 24.6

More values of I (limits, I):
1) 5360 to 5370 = 24.8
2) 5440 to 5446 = 25.9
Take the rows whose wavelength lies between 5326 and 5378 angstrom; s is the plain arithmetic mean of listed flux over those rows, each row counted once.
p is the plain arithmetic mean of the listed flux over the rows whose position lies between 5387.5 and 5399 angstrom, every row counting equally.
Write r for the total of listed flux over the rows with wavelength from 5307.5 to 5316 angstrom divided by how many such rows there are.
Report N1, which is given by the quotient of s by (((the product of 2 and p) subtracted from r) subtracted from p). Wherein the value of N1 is 0.542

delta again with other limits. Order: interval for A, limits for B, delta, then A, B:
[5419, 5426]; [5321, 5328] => 1.381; 1.40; 1.39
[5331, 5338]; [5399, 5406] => 1.324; 1.42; 1.37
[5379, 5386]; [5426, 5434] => 1.407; 1.41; 1.41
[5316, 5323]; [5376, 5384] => 1.420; 1.40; 1.41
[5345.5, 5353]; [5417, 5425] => 1.407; 1.40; 1.40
